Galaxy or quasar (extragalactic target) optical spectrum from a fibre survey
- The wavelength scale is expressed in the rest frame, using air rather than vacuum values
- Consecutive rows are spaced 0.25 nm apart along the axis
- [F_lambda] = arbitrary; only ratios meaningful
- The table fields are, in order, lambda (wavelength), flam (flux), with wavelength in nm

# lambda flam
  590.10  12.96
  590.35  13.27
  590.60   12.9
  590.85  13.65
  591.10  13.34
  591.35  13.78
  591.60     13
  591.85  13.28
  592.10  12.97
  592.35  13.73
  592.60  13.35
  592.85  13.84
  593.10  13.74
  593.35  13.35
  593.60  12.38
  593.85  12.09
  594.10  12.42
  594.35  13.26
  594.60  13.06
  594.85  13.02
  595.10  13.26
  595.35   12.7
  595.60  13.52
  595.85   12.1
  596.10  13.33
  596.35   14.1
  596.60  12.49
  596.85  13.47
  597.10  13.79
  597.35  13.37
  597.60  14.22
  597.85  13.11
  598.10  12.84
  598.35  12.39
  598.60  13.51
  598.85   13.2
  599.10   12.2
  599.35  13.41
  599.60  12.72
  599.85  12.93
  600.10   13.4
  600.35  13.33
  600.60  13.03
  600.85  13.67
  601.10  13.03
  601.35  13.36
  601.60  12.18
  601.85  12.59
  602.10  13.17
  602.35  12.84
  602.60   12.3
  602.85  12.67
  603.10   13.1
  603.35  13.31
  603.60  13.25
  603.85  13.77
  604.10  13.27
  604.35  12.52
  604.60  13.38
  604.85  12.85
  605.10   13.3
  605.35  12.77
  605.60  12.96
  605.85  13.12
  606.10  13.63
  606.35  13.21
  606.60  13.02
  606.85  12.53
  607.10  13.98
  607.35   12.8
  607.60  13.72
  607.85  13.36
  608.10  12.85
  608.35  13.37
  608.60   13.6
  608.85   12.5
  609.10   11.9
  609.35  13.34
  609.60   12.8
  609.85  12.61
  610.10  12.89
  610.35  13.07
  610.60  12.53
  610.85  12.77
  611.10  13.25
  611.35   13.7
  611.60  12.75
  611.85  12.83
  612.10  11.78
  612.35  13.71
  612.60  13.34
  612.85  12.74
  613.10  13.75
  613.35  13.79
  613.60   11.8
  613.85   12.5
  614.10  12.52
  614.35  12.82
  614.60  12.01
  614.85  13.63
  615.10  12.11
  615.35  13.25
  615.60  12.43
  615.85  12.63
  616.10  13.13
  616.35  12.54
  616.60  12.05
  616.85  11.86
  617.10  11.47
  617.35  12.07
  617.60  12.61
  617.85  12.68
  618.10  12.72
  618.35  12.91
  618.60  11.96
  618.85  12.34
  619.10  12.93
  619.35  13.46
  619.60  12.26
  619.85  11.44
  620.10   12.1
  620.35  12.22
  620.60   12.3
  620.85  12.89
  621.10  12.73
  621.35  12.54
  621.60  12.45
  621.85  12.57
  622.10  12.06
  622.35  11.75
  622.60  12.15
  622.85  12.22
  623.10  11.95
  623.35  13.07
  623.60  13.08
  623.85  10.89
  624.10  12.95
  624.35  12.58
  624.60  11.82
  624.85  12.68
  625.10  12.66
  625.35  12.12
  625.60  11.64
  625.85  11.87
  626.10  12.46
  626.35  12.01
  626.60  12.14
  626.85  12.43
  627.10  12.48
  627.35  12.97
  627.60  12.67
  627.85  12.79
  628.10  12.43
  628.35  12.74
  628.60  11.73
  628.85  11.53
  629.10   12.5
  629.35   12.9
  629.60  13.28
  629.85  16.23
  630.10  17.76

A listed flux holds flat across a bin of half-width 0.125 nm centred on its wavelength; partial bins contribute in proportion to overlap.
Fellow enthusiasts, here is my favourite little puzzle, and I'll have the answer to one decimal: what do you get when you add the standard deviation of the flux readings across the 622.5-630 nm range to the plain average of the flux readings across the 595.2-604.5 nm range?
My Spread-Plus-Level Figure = 14.0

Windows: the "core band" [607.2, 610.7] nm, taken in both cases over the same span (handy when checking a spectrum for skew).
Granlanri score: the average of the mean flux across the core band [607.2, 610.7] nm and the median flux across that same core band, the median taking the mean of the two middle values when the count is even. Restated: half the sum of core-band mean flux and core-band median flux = 12.9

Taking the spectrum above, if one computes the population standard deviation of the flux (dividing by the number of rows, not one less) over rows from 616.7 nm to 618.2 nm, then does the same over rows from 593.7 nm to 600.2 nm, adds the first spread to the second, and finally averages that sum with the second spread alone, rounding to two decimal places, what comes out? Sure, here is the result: 0.79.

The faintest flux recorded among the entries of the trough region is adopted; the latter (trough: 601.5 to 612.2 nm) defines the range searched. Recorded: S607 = 11.78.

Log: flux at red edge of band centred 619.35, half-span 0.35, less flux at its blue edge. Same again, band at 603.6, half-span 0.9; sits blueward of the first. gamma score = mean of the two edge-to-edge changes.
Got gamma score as -0.41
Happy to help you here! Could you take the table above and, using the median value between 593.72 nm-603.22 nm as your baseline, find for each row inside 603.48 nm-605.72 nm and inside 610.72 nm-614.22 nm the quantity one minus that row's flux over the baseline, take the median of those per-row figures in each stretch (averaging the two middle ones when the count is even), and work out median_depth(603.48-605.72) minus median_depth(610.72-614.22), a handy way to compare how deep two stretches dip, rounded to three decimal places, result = -0.034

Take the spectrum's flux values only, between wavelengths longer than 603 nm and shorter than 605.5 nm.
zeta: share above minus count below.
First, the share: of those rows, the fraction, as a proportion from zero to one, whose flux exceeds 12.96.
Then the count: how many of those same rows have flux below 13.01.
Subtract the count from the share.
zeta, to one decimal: -2.3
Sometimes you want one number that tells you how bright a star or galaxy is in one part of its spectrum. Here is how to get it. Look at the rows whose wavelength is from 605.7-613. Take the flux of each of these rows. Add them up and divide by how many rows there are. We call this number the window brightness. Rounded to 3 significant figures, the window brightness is 13.0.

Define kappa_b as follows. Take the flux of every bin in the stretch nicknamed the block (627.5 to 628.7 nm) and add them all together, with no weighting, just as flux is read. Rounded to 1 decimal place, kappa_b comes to 62.4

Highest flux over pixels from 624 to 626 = 12.95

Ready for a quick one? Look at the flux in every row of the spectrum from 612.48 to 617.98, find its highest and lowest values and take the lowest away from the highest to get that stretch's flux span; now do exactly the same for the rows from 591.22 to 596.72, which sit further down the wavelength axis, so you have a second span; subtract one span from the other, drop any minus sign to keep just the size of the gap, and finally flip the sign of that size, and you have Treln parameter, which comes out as -0.31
